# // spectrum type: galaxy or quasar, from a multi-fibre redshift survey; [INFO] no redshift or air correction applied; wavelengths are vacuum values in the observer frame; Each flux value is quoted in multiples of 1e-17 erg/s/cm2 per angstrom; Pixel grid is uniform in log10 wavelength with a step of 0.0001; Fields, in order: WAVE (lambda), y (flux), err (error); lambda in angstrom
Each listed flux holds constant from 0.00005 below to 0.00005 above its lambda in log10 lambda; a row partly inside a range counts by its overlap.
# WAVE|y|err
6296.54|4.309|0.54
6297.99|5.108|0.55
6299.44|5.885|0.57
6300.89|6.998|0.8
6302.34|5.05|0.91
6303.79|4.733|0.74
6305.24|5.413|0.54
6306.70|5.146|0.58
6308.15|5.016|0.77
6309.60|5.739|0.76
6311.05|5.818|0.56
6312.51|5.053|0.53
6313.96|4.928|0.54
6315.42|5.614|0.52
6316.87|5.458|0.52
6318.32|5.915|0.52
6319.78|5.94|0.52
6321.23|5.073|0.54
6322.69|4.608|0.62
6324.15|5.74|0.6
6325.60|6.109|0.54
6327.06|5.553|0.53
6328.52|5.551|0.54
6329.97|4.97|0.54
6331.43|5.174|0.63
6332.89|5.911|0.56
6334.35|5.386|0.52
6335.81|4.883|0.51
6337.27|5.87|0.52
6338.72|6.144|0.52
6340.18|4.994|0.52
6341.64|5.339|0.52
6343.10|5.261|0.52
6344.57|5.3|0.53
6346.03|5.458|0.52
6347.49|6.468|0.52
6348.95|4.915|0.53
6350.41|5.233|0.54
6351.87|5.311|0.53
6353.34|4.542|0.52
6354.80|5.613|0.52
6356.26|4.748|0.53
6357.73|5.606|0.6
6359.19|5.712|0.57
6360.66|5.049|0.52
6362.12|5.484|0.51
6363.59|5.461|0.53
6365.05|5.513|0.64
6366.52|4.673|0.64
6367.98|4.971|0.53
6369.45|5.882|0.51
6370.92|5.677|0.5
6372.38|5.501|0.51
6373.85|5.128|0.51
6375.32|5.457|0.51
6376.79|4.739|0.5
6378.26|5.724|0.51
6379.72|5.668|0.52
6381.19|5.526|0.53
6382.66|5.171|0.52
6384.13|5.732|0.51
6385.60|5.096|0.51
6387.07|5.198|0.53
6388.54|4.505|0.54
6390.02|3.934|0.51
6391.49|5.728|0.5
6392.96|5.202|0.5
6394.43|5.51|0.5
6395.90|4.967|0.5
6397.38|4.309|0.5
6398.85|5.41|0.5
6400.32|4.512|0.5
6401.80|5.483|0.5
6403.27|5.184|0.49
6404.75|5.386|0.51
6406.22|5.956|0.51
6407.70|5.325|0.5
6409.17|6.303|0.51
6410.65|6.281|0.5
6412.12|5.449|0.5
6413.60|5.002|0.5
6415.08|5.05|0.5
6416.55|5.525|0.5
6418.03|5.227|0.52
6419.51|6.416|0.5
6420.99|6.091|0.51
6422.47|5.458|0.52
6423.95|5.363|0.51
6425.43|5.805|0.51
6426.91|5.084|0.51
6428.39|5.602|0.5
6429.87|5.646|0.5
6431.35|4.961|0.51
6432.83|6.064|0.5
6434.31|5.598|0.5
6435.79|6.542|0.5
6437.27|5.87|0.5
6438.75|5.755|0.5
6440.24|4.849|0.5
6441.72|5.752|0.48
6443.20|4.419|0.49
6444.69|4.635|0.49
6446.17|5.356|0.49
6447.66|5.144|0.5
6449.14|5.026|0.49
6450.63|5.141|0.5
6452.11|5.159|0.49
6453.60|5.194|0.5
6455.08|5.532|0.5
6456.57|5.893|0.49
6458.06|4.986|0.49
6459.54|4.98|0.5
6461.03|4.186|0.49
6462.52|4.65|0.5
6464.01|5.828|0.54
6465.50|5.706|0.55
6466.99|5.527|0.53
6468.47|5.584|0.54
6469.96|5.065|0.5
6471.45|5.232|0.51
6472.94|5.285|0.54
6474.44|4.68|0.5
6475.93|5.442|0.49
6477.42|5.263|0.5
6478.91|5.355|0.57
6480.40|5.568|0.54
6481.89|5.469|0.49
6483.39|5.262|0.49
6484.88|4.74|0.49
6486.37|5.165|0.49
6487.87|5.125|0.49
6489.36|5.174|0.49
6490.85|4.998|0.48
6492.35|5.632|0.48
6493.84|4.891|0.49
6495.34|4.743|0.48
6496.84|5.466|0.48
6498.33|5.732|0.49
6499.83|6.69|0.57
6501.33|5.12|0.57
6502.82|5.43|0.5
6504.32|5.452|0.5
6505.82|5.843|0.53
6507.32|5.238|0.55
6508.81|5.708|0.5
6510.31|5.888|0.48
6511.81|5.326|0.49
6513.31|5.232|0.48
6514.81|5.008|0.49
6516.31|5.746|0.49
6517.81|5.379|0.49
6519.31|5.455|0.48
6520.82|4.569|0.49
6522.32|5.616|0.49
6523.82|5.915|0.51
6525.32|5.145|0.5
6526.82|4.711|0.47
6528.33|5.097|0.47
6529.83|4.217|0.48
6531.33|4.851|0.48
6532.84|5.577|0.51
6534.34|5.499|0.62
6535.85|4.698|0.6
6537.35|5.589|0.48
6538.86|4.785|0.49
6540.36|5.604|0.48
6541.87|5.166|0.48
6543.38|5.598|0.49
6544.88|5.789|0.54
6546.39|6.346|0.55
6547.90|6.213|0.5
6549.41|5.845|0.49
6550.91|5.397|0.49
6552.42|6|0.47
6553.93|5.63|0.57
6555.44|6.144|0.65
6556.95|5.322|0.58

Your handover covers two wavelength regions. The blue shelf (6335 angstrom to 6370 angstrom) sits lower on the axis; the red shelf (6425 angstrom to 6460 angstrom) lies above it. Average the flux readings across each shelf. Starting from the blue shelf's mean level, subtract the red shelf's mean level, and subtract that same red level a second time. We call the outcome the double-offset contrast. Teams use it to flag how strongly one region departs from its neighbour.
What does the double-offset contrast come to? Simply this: -5.40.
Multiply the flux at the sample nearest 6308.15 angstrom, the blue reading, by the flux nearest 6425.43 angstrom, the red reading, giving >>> 29.1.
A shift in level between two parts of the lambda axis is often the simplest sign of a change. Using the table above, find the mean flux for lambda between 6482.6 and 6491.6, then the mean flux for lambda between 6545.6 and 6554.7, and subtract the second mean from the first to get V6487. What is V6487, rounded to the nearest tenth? -0.8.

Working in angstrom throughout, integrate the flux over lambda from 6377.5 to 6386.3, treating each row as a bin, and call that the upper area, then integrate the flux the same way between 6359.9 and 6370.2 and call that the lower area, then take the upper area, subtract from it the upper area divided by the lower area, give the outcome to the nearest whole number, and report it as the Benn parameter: 47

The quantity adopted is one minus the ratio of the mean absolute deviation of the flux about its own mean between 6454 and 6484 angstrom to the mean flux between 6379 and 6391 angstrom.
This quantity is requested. 0.938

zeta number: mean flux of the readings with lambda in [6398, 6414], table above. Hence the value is 5.48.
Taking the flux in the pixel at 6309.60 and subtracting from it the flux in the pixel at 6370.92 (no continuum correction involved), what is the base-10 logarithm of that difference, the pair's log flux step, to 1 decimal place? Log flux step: -1.2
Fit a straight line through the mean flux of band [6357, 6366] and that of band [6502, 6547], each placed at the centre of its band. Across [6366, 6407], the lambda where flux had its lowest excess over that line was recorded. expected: 6390.02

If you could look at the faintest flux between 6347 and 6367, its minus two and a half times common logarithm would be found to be -1.64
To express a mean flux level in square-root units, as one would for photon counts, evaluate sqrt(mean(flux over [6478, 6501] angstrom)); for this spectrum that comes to 2.31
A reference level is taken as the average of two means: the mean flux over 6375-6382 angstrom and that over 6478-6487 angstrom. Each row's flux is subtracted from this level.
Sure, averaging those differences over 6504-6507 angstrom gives -0.3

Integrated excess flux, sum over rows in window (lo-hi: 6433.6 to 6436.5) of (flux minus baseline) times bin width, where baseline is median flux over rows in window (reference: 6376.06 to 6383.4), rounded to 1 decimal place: 1.6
